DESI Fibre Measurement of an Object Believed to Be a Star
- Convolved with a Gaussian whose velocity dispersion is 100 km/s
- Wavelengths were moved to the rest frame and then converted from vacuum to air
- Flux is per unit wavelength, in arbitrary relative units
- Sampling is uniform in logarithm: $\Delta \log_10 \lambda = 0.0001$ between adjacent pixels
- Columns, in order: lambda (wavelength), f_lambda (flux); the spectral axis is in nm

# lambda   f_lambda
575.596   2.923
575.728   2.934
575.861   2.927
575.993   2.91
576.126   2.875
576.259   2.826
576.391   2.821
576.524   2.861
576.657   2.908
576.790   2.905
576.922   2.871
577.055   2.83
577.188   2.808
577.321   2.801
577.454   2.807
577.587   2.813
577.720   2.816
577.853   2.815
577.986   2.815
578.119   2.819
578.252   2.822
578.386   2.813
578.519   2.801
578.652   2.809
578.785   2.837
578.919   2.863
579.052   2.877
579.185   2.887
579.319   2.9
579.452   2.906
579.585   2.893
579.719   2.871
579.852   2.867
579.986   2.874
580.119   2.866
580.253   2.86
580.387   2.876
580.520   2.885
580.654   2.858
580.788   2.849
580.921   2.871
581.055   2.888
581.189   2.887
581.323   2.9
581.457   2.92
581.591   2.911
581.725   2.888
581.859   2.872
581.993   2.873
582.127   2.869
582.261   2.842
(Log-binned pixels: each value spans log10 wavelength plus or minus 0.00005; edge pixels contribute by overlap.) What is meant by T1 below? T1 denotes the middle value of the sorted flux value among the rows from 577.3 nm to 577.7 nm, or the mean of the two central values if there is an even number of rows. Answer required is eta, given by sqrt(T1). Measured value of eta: 1.68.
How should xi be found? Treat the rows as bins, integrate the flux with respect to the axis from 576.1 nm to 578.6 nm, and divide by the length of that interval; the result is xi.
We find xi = 2.83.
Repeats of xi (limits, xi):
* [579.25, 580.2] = 2.88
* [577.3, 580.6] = 2.85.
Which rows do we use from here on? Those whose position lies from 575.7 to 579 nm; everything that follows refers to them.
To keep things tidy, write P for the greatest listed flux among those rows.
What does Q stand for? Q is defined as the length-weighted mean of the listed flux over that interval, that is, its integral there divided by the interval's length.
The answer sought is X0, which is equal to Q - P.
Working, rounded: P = 2.934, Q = 2.84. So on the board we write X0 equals -0.091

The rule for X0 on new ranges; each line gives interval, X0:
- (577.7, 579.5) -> -0.065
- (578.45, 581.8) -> -0.046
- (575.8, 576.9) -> -0.046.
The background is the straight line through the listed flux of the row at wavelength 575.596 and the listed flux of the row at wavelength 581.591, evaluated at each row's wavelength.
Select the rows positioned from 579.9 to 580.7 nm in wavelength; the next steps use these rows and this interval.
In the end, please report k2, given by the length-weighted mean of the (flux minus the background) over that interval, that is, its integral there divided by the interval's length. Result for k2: -0.043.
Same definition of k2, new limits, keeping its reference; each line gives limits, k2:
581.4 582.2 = -0.022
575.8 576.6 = -0.052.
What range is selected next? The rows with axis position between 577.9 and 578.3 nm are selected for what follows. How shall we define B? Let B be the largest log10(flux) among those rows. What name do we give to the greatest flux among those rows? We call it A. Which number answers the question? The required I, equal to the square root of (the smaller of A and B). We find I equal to 0.671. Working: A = 2.822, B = 0.451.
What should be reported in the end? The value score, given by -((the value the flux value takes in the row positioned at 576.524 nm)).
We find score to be -2.86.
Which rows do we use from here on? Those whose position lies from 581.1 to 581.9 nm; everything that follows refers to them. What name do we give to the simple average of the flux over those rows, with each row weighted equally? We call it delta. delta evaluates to 2.90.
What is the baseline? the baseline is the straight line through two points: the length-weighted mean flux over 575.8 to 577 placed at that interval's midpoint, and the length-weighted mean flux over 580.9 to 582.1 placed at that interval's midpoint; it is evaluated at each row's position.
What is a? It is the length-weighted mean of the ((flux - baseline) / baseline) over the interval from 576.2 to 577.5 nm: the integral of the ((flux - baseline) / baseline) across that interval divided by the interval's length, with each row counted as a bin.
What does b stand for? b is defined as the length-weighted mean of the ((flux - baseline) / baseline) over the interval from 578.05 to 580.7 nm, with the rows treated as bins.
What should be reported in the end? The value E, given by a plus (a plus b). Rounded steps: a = -0.012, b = -0.009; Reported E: -0.033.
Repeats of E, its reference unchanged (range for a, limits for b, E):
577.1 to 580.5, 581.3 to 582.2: -0.026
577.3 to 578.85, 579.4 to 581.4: -0.050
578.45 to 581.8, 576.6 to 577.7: -0.022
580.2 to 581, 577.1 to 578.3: -0.037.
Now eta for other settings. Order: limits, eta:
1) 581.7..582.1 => 1.69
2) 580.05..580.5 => 1.69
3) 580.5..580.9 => 1.69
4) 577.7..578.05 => 1.68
